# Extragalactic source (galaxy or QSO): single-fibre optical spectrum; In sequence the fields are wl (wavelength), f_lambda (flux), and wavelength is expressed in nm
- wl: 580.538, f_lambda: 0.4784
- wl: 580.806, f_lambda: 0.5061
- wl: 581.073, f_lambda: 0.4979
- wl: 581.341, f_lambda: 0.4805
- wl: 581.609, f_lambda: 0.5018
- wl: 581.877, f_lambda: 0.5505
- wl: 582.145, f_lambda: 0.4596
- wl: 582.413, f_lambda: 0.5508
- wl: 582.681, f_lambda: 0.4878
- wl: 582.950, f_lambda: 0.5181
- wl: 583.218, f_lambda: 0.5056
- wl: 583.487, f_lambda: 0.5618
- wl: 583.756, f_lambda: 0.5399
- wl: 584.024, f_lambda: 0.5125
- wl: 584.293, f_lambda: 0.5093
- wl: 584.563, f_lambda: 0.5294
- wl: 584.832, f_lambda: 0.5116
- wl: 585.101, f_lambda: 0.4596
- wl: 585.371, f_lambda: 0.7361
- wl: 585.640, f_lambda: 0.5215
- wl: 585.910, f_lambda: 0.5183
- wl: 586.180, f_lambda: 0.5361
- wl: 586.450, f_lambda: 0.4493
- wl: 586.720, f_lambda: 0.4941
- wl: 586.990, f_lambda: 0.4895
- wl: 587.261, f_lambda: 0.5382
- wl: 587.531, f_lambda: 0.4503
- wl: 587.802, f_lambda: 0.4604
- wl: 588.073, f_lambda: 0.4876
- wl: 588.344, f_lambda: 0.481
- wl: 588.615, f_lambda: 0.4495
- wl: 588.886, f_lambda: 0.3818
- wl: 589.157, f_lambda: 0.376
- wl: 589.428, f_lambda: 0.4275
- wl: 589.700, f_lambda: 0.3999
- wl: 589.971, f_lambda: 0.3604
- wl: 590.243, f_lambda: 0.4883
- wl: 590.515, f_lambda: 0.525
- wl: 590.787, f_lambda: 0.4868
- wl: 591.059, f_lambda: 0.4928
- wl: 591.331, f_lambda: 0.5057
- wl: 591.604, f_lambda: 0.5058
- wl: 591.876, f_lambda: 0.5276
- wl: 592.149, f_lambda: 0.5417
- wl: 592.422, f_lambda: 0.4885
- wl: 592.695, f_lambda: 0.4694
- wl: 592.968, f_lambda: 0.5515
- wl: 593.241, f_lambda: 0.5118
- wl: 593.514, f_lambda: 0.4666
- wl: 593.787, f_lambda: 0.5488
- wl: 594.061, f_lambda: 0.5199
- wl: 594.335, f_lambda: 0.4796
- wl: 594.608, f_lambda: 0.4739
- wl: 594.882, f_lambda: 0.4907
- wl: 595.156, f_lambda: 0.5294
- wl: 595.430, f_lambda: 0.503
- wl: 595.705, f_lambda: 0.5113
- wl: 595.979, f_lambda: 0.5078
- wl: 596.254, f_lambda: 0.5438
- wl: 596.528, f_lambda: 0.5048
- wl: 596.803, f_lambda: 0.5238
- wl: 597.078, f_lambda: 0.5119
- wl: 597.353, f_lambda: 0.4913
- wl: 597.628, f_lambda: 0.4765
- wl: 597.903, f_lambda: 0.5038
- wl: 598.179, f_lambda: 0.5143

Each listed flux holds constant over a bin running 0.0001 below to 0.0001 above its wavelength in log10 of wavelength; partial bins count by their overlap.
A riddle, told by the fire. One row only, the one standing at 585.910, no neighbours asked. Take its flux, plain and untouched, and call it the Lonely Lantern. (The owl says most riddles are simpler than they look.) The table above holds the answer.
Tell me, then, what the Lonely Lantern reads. 0.5183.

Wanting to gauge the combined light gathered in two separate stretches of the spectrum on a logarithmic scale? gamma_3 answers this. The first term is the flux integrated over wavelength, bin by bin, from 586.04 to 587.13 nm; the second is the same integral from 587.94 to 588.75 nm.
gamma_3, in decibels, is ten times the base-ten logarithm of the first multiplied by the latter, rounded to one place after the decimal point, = -6.9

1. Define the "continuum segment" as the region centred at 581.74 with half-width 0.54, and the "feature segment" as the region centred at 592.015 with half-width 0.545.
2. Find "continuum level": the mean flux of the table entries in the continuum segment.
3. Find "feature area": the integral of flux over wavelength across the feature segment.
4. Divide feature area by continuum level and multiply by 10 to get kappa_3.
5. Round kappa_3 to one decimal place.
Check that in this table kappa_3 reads 11.3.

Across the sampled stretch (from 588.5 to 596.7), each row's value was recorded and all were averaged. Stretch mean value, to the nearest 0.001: 0.486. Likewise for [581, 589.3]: 0.501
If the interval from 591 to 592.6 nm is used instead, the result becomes 0.510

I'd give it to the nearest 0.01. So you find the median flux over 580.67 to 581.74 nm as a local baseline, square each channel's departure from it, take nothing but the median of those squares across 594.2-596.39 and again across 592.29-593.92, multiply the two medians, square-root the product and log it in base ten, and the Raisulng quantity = -3.28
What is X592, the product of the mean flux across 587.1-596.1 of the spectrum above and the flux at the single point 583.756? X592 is 0.261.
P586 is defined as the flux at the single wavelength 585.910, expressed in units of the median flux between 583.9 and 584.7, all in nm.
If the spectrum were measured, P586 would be 1.01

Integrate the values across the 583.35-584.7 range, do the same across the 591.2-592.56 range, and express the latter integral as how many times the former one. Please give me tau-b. 0.98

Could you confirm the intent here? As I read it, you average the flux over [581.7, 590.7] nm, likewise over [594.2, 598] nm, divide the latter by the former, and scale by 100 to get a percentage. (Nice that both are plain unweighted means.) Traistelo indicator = 102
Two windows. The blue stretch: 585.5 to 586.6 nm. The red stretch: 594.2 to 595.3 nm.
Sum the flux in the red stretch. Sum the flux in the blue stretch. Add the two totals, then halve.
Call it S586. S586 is 2.00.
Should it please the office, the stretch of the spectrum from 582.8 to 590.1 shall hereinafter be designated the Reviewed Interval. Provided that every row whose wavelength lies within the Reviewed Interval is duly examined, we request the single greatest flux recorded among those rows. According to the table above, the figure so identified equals 0.7361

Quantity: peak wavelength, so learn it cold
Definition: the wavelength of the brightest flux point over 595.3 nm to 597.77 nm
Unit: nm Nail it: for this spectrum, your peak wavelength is 596.254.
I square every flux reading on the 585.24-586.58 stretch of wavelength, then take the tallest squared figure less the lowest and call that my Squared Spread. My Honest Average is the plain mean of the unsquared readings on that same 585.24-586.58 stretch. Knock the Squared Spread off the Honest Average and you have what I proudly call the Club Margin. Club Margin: 0.21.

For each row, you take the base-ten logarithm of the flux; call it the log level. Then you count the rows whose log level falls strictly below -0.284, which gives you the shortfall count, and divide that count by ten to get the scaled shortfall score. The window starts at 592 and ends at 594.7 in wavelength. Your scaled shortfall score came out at 0.70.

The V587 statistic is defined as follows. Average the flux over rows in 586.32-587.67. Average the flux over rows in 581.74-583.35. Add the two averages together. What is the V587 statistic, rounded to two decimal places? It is 1.00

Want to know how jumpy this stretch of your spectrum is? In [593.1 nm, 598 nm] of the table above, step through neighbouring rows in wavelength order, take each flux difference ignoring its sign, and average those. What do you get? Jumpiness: 0.027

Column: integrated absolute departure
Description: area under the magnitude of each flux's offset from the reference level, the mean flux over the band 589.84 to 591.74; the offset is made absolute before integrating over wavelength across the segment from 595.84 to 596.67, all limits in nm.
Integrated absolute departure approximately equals 0.031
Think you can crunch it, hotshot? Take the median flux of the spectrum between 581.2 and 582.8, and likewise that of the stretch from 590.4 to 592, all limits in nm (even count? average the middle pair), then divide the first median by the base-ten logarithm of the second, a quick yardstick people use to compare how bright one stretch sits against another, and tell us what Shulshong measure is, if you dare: -1.67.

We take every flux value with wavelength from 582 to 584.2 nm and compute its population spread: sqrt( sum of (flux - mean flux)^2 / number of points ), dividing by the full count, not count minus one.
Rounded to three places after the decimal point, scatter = 0.032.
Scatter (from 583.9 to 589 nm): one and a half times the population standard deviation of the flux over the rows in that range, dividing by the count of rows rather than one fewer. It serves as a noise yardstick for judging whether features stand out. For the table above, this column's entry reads 0.10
